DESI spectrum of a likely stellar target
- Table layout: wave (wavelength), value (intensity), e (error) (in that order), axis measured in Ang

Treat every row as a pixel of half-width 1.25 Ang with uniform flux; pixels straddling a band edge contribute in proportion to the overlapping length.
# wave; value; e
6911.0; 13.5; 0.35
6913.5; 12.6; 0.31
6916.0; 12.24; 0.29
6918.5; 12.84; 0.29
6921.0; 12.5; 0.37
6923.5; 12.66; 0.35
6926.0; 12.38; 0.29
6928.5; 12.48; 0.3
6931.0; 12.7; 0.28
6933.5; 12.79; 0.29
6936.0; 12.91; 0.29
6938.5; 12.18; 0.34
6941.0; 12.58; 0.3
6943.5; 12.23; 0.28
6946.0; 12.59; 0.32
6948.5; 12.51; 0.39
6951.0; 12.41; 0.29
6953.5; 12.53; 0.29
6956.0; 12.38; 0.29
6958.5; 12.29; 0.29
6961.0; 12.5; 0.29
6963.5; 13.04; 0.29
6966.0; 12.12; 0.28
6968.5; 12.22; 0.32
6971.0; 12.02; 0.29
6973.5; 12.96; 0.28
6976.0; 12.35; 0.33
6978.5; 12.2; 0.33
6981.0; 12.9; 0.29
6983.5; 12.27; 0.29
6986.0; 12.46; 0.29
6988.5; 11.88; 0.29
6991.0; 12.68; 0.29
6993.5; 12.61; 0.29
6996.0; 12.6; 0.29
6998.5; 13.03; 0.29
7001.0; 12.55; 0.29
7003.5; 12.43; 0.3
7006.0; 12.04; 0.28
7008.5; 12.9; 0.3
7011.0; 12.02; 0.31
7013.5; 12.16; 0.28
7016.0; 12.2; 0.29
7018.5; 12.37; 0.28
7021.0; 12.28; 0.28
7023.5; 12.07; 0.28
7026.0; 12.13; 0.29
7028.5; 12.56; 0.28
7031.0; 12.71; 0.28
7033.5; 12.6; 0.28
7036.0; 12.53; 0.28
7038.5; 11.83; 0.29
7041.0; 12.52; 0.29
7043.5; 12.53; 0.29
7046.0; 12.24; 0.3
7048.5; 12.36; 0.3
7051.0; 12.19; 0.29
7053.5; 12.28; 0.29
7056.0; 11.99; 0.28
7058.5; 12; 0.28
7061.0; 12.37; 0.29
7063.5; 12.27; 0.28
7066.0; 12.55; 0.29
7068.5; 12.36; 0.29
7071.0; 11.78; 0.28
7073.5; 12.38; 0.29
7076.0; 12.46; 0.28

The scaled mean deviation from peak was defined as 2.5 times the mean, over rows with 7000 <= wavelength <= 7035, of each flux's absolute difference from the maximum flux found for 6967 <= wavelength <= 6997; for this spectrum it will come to 1.50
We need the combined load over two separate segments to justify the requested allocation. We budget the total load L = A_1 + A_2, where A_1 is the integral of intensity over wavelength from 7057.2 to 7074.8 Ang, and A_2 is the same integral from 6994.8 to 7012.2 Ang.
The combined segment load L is 433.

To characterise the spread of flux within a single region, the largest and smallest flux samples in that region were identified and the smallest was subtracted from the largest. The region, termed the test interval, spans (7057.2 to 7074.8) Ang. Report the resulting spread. 0.77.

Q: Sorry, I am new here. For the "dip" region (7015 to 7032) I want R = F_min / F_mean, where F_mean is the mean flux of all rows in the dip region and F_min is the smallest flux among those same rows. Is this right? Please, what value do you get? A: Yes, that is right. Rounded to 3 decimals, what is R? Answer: 0.979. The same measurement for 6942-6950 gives 0.983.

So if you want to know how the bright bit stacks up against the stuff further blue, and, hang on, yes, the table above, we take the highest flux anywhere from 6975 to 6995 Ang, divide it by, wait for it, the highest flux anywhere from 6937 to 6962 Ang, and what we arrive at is 1.02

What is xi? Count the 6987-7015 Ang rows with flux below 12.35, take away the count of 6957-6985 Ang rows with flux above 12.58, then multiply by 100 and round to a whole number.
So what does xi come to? 100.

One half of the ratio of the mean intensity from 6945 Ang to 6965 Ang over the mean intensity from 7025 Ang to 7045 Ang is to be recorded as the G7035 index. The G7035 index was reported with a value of 0.504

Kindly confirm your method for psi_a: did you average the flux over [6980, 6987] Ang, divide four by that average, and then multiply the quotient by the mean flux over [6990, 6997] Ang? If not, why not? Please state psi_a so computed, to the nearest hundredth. 4.03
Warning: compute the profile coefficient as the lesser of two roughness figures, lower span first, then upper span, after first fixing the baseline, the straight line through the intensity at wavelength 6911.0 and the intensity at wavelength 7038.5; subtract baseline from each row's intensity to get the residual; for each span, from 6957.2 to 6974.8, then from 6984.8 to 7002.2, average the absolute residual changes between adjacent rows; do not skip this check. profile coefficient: 0.39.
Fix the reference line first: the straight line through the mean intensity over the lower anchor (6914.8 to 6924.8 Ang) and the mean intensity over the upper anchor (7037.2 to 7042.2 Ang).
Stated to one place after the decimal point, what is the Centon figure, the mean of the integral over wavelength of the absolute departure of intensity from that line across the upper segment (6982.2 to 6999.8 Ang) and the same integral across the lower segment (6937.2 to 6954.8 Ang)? 4.1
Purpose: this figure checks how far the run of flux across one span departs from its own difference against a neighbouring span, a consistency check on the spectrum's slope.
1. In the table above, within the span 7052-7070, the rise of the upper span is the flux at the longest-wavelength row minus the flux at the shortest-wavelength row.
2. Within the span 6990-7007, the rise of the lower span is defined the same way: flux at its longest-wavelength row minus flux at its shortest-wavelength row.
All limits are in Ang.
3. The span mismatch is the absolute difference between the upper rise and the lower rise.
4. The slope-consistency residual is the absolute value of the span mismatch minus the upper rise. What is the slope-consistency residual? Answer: 0.64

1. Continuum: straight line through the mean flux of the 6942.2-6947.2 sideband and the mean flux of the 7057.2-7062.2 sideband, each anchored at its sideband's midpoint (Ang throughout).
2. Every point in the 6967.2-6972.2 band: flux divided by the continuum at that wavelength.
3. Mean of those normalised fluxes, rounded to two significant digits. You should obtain 0.98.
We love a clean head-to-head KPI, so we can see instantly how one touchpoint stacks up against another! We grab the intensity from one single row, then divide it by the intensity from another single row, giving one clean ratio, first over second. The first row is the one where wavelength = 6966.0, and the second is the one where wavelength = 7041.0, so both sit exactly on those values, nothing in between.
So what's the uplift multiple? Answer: 0.97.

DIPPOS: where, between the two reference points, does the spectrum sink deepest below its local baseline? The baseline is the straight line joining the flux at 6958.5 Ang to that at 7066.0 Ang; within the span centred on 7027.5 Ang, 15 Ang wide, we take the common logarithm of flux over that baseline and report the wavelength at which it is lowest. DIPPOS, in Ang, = 7023.5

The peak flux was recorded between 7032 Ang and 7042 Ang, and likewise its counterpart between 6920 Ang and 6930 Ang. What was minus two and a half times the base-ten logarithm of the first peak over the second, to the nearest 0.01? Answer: 0.01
